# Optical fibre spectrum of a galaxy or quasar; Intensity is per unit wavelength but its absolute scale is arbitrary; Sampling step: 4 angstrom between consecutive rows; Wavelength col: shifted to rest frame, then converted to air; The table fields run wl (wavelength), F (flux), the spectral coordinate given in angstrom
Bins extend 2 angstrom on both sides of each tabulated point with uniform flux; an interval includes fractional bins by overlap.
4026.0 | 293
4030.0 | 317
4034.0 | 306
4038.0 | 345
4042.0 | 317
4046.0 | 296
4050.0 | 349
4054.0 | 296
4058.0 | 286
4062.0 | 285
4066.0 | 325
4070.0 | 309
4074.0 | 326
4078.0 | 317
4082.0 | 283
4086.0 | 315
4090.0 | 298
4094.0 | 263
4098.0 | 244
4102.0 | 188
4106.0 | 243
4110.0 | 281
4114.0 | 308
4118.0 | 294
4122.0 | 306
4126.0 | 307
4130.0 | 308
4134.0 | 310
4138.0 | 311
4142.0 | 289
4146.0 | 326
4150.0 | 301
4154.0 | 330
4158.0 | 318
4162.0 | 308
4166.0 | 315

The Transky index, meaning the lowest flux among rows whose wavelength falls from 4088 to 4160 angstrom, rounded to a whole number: 188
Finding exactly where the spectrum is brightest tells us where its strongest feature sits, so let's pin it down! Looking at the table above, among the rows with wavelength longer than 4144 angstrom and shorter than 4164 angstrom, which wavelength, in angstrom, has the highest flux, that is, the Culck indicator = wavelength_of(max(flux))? 4154.0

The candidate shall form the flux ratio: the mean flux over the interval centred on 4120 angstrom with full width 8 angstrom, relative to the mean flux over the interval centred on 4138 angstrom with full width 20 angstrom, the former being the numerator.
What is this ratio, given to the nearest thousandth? 0.972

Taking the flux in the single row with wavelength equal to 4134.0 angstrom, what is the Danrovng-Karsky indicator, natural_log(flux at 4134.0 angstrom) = 5.74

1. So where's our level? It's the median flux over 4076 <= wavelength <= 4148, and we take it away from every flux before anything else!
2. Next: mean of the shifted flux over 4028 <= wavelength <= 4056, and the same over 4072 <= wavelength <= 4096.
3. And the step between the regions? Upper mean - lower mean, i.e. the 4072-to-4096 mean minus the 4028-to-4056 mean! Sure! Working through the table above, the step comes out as -18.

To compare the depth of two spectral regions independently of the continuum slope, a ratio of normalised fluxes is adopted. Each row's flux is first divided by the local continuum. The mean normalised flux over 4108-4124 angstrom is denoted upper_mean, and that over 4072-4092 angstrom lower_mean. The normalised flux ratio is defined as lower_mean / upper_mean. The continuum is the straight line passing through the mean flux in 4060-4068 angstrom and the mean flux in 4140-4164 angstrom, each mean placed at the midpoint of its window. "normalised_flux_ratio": 1.04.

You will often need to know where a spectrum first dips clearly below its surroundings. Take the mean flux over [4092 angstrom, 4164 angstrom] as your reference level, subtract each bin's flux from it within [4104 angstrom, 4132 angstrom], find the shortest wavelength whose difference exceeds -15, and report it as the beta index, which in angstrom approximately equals 4106.0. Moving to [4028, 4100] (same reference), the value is 4046.0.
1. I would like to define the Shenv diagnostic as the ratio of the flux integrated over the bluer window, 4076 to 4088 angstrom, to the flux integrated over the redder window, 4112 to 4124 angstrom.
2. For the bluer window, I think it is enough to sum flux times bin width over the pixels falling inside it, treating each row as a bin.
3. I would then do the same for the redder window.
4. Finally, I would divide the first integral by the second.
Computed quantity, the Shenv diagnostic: 1.01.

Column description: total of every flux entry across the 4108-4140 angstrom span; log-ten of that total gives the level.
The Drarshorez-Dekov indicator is 3.38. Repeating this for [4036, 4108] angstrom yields 3.72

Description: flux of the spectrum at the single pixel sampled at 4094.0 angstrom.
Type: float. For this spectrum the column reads 263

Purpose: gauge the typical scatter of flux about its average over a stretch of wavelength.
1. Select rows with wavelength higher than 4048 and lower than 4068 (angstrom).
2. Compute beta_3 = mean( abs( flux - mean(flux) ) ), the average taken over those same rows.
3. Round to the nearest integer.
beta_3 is 23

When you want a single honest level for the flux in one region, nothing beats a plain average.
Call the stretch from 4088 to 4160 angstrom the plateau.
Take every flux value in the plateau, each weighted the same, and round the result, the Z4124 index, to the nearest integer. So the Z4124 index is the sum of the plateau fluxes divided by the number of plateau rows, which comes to 290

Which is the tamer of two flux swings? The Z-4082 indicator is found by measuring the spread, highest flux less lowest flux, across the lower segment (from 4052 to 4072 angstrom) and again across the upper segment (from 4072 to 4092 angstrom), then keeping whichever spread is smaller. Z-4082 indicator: 40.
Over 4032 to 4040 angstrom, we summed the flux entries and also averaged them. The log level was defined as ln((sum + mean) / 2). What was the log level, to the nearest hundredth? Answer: 6.19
